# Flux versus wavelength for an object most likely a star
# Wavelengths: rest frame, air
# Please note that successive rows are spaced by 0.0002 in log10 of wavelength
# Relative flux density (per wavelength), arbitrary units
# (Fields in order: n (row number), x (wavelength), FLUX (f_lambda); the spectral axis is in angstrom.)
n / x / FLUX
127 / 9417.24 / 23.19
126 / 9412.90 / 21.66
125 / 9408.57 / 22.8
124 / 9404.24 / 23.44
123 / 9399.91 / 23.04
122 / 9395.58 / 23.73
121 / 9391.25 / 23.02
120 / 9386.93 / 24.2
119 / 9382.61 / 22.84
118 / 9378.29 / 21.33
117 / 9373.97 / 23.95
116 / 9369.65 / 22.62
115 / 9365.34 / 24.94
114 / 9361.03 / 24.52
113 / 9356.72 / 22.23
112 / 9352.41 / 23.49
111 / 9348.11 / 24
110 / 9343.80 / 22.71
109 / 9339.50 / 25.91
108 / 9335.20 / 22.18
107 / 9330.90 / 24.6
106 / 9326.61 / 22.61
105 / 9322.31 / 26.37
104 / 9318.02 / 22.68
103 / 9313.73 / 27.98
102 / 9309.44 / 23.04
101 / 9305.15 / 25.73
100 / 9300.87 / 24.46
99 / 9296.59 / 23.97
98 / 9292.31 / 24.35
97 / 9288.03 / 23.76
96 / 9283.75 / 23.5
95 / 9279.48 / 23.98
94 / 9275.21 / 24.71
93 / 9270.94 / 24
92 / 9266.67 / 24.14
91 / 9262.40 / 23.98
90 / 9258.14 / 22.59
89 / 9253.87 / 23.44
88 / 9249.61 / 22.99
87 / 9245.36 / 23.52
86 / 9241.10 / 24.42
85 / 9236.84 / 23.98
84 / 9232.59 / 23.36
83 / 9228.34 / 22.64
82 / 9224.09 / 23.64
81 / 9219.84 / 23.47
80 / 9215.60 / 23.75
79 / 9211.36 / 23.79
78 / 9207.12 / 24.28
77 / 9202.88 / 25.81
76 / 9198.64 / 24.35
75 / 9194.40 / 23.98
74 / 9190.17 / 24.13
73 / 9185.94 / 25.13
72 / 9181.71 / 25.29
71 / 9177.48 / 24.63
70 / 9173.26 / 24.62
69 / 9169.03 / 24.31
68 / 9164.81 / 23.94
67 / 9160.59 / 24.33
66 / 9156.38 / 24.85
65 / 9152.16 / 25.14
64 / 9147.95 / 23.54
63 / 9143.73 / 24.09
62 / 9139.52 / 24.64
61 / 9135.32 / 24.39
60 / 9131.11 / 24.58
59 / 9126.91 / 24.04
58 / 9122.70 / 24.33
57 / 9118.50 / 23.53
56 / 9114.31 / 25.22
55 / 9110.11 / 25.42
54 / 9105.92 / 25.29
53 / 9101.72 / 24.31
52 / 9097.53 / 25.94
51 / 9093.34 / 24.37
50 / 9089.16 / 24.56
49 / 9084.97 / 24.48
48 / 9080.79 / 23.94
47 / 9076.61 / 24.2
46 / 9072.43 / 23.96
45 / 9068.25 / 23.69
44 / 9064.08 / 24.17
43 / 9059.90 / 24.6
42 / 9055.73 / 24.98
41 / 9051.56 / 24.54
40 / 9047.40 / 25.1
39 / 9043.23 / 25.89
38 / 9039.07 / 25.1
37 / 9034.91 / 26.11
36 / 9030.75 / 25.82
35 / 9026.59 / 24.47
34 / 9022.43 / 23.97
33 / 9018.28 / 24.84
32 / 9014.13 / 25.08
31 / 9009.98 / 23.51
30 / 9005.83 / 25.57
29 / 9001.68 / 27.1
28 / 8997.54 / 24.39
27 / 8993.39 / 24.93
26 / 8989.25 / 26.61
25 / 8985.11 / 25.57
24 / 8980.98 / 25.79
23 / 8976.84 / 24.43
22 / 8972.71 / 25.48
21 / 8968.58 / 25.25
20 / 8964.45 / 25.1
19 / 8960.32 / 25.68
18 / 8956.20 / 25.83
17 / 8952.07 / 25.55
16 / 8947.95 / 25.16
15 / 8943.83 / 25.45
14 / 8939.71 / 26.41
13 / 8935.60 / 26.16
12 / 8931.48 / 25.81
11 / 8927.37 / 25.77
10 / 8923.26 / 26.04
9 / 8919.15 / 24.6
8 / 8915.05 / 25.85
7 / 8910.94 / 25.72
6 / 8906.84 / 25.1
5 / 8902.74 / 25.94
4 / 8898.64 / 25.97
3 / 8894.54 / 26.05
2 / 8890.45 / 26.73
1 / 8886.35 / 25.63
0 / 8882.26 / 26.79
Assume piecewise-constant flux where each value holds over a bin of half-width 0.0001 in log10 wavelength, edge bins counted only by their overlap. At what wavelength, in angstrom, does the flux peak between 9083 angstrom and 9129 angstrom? 9097.53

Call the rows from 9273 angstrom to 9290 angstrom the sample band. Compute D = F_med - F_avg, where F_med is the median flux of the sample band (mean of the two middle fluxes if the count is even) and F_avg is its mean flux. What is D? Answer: -0.12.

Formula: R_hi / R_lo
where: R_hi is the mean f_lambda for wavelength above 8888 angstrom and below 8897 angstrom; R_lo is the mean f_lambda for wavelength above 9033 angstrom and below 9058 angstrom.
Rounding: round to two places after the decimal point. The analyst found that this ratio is 1.04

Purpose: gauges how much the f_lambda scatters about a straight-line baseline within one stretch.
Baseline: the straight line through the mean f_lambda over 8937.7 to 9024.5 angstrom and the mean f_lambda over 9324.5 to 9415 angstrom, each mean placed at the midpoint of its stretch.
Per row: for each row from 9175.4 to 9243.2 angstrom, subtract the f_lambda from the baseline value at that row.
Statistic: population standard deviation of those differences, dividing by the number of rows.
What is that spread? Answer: 0.71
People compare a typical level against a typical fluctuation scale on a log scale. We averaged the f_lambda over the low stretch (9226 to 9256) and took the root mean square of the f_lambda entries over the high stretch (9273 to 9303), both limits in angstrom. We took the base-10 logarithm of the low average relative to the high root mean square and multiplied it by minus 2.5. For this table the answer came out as 0.029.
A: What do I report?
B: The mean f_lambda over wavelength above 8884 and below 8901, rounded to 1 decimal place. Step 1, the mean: 26.1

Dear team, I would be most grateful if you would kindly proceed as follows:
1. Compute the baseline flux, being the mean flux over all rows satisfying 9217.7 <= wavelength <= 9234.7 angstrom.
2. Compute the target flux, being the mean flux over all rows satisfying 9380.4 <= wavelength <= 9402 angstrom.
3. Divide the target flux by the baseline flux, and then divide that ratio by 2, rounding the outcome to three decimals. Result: 0.502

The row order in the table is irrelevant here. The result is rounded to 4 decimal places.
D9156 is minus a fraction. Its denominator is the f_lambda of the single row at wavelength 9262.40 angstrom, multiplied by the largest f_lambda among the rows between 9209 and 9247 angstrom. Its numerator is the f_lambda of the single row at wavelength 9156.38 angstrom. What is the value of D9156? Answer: -0.0424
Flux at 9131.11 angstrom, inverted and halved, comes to 0.0203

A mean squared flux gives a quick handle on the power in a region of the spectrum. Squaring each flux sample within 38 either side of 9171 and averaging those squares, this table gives 602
